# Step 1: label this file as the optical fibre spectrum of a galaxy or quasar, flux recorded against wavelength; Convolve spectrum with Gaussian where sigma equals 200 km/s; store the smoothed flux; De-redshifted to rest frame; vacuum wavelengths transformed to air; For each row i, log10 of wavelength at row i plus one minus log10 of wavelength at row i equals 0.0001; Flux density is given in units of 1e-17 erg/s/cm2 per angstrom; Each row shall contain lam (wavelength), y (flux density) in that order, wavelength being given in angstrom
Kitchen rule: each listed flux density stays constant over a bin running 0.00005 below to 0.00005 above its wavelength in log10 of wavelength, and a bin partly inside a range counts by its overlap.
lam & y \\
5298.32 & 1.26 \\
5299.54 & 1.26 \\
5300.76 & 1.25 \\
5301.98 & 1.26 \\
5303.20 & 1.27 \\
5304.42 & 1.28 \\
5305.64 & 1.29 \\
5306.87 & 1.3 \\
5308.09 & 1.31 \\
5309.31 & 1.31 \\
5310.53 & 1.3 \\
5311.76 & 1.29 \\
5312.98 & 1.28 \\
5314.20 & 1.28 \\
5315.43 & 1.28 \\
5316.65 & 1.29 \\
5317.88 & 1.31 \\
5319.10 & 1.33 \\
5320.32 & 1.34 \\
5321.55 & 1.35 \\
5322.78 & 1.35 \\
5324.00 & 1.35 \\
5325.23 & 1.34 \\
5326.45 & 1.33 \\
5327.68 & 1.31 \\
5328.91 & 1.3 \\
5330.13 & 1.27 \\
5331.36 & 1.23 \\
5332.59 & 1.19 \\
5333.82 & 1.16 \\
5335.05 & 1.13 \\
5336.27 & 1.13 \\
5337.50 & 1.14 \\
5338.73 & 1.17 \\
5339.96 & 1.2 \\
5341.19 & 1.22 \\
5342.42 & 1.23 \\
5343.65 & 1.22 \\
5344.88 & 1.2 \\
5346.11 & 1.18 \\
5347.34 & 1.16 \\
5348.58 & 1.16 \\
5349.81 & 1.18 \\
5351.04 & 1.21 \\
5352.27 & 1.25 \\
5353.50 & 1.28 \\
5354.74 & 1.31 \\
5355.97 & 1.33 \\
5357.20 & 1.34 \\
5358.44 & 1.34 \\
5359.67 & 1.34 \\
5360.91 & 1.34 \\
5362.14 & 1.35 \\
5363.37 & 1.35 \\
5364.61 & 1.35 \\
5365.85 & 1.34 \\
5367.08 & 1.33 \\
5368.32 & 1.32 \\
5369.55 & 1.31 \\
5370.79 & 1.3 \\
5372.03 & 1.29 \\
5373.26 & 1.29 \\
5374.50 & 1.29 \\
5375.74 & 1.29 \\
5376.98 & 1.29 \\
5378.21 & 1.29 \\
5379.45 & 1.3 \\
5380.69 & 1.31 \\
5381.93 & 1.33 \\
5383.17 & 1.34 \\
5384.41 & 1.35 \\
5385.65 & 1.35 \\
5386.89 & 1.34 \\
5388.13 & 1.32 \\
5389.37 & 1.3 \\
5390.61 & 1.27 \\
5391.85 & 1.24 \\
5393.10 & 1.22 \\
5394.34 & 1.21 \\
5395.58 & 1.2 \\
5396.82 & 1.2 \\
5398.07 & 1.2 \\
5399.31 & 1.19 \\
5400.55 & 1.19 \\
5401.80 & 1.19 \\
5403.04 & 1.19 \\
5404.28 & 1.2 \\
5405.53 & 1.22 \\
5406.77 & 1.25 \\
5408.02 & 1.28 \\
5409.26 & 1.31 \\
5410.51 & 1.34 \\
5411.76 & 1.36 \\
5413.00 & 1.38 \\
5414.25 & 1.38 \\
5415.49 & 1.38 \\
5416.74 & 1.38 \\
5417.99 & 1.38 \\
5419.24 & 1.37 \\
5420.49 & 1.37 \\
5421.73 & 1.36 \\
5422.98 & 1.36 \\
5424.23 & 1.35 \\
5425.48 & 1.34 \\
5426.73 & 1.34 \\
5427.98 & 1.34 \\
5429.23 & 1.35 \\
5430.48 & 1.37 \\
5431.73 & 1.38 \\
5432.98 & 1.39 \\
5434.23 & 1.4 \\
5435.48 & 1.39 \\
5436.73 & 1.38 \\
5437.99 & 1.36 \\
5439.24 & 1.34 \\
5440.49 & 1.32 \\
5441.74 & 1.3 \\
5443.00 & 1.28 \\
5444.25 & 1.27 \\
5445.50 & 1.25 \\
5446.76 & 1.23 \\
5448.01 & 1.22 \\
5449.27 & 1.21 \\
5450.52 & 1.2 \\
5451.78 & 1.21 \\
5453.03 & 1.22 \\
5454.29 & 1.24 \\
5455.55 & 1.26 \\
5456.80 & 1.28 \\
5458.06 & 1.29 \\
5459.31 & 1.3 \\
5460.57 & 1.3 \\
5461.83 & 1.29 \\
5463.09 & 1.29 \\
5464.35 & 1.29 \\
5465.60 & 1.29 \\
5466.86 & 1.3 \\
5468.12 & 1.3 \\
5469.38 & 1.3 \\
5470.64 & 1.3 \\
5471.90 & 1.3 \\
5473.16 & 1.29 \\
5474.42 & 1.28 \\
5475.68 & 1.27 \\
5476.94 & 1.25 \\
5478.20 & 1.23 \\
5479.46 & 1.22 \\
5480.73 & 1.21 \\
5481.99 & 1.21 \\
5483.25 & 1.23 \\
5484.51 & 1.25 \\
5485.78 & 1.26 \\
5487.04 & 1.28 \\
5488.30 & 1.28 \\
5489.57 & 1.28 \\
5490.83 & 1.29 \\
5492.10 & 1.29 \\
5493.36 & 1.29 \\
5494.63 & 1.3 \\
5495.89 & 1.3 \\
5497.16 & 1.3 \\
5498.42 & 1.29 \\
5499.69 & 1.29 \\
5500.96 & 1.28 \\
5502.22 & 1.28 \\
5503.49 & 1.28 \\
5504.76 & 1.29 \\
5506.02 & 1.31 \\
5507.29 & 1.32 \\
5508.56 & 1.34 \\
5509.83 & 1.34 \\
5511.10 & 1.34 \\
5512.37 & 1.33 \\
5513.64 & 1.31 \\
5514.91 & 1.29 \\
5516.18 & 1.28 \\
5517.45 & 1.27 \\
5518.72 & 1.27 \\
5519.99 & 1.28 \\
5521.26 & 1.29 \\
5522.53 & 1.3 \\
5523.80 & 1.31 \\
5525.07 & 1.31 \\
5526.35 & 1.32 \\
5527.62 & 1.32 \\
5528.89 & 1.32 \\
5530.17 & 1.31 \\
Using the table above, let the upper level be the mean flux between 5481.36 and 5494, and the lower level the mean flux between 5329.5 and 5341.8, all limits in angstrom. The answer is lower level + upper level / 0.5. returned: 3.72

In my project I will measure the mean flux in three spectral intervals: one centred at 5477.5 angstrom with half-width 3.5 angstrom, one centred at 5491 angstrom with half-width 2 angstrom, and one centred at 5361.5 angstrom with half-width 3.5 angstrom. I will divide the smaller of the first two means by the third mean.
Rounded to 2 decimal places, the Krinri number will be 0.92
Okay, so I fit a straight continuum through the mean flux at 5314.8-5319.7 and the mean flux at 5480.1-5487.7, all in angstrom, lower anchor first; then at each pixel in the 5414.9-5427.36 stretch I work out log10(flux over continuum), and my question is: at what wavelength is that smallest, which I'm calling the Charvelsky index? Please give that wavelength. 5425.48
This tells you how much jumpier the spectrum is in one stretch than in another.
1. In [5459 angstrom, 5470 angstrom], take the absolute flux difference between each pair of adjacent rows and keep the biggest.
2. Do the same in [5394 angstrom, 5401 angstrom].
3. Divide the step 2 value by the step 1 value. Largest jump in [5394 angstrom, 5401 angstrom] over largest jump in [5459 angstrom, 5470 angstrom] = 1.0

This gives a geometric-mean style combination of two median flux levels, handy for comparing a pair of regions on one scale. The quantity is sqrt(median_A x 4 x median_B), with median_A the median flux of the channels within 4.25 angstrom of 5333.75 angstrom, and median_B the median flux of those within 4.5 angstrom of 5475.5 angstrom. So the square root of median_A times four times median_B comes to 2.43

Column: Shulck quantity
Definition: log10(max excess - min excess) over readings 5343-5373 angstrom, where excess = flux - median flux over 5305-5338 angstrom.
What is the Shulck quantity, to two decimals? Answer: -0.72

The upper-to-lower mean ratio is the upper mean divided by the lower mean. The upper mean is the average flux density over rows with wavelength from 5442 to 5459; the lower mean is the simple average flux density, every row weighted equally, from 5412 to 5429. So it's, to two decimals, 0.91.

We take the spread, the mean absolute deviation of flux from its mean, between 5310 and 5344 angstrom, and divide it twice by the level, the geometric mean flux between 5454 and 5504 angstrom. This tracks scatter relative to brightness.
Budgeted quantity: 0.038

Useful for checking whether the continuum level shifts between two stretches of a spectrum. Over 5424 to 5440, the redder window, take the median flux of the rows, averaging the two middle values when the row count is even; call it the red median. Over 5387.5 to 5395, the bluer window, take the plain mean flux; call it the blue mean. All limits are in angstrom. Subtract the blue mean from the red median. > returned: 0.10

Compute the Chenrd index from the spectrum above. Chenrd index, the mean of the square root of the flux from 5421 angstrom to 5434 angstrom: 1.17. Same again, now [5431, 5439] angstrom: 1.18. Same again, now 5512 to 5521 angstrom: 1.14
